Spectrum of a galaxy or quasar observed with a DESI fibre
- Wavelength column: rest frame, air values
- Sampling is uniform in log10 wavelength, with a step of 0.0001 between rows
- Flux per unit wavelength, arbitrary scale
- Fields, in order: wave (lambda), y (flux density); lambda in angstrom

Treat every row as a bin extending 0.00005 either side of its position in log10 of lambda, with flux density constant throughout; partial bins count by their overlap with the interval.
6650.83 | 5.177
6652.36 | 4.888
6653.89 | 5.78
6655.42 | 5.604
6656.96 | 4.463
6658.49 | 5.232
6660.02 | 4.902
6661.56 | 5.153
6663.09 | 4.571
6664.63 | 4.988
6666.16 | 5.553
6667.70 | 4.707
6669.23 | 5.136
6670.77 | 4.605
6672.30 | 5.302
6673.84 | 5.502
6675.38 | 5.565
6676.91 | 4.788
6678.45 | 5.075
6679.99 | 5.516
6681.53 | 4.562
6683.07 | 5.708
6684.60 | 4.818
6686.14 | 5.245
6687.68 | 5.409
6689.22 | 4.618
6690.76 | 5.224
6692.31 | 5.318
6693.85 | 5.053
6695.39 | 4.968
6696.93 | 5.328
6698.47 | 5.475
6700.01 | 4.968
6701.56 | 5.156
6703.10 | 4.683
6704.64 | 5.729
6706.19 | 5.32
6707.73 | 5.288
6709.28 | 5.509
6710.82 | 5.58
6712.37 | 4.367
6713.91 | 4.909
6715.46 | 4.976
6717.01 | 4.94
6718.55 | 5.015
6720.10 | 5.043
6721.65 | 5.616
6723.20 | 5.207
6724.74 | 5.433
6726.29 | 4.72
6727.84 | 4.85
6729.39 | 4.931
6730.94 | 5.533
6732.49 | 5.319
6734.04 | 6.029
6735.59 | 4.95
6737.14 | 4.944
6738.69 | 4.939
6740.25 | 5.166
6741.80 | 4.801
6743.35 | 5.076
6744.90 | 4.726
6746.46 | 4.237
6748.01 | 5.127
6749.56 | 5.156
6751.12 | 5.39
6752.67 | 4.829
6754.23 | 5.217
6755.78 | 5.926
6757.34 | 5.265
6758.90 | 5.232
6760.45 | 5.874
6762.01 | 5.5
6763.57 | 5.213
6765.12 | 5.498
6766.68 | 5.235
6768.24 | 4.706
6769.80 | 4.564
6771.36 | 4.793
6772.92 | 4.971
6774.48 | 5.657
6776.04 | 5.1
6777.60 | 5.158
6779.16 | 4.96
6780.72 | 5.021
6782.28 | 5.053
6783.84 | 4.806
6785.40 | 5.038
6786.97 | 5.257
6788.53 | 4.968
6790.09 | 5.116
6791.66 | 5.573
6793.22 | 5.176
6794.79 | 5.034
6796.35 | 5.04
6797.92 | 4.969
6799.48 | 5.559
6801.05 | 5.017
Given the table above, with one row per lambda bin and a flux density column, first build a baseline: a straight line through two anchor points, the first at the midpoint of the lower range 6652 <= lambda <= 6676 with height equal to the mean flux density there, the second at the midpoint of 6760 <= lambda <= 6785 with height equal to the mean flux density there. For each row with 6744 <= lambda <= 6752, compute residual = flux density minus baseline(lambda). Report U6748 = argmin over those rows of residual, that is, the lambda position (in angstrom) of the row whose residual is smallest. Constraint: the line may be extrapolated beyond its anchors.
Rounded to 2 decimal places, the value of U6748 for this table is 6746.46 angstrom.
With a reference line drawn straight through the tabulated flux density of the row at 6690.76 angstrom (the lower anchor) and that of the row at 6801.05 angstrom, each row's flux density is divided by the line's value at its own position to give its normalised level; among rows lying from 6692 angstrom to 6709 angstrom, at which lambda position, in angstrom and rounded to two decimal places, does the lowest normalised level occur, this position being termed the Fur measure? 6703.10 angstrom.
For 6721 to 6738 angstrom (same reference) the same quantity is 6726.29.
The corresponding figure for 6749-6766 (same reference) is 6752.67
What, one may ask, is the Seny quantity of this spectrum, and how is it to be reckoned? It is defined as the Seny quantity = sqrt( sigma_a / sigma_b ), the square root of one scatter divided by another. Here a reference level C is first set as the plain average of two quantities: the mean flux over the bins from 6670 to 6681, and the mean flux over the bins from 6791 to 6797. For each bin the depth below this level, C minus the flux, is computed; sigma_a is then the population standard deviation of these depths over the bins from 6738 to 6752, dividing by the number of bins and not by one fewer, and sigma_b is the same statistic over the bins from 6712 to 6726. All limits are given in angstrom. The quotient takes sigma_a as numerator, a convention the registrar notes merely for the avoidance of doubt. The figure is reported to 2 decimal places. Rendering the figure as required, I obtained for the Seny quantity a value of 0.98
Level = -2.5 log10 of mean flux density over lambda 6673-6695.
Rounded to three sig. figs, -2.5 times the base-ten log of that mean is -1.78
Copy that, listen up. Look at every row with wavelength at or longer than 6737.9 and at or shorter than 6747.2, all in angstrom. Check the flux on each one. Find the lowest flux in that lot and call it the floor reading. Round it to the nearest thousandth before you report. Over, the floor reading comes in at 4.237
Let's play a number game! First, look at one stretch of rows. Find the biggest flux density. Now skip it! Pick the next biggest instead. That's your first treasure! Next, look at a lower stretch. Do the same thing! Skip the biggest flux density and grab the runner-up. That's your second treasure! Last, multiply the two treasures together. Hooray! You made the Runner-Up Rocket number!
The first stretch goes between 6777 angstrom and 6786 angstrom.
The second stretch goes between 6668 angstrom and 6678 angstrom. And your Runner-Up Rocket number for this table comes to 27.80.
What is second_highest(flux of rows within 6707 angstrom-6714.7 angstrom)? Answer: 5.509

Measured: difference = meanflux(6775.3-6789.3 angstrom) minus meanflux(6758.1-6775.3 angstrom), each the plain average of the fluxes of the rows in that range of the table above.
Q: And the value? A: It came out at -0.16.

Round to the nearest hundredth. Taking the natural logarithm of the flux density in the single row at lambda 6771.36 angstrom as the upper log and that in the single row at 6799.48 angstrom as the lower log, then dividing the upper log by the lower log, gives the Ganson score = 0.91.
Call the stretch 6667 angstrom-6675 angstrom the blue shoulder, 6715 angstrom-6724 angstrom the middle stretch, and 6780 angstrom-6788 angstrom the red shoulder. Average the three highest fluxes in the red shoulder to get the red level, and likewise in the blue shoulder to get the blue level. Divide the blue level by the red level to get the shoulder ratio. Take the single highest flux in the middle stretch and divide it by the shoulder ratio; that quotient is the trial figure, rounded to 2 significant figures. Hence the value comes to 5.4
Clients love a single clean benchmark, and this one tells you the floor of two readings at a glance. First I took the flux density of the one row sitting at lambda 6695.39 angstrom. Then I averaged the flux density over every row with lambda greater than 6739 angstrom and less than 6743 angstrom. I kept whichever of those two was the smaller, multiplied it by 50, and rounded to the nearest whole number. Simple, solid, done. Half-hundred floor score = 248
